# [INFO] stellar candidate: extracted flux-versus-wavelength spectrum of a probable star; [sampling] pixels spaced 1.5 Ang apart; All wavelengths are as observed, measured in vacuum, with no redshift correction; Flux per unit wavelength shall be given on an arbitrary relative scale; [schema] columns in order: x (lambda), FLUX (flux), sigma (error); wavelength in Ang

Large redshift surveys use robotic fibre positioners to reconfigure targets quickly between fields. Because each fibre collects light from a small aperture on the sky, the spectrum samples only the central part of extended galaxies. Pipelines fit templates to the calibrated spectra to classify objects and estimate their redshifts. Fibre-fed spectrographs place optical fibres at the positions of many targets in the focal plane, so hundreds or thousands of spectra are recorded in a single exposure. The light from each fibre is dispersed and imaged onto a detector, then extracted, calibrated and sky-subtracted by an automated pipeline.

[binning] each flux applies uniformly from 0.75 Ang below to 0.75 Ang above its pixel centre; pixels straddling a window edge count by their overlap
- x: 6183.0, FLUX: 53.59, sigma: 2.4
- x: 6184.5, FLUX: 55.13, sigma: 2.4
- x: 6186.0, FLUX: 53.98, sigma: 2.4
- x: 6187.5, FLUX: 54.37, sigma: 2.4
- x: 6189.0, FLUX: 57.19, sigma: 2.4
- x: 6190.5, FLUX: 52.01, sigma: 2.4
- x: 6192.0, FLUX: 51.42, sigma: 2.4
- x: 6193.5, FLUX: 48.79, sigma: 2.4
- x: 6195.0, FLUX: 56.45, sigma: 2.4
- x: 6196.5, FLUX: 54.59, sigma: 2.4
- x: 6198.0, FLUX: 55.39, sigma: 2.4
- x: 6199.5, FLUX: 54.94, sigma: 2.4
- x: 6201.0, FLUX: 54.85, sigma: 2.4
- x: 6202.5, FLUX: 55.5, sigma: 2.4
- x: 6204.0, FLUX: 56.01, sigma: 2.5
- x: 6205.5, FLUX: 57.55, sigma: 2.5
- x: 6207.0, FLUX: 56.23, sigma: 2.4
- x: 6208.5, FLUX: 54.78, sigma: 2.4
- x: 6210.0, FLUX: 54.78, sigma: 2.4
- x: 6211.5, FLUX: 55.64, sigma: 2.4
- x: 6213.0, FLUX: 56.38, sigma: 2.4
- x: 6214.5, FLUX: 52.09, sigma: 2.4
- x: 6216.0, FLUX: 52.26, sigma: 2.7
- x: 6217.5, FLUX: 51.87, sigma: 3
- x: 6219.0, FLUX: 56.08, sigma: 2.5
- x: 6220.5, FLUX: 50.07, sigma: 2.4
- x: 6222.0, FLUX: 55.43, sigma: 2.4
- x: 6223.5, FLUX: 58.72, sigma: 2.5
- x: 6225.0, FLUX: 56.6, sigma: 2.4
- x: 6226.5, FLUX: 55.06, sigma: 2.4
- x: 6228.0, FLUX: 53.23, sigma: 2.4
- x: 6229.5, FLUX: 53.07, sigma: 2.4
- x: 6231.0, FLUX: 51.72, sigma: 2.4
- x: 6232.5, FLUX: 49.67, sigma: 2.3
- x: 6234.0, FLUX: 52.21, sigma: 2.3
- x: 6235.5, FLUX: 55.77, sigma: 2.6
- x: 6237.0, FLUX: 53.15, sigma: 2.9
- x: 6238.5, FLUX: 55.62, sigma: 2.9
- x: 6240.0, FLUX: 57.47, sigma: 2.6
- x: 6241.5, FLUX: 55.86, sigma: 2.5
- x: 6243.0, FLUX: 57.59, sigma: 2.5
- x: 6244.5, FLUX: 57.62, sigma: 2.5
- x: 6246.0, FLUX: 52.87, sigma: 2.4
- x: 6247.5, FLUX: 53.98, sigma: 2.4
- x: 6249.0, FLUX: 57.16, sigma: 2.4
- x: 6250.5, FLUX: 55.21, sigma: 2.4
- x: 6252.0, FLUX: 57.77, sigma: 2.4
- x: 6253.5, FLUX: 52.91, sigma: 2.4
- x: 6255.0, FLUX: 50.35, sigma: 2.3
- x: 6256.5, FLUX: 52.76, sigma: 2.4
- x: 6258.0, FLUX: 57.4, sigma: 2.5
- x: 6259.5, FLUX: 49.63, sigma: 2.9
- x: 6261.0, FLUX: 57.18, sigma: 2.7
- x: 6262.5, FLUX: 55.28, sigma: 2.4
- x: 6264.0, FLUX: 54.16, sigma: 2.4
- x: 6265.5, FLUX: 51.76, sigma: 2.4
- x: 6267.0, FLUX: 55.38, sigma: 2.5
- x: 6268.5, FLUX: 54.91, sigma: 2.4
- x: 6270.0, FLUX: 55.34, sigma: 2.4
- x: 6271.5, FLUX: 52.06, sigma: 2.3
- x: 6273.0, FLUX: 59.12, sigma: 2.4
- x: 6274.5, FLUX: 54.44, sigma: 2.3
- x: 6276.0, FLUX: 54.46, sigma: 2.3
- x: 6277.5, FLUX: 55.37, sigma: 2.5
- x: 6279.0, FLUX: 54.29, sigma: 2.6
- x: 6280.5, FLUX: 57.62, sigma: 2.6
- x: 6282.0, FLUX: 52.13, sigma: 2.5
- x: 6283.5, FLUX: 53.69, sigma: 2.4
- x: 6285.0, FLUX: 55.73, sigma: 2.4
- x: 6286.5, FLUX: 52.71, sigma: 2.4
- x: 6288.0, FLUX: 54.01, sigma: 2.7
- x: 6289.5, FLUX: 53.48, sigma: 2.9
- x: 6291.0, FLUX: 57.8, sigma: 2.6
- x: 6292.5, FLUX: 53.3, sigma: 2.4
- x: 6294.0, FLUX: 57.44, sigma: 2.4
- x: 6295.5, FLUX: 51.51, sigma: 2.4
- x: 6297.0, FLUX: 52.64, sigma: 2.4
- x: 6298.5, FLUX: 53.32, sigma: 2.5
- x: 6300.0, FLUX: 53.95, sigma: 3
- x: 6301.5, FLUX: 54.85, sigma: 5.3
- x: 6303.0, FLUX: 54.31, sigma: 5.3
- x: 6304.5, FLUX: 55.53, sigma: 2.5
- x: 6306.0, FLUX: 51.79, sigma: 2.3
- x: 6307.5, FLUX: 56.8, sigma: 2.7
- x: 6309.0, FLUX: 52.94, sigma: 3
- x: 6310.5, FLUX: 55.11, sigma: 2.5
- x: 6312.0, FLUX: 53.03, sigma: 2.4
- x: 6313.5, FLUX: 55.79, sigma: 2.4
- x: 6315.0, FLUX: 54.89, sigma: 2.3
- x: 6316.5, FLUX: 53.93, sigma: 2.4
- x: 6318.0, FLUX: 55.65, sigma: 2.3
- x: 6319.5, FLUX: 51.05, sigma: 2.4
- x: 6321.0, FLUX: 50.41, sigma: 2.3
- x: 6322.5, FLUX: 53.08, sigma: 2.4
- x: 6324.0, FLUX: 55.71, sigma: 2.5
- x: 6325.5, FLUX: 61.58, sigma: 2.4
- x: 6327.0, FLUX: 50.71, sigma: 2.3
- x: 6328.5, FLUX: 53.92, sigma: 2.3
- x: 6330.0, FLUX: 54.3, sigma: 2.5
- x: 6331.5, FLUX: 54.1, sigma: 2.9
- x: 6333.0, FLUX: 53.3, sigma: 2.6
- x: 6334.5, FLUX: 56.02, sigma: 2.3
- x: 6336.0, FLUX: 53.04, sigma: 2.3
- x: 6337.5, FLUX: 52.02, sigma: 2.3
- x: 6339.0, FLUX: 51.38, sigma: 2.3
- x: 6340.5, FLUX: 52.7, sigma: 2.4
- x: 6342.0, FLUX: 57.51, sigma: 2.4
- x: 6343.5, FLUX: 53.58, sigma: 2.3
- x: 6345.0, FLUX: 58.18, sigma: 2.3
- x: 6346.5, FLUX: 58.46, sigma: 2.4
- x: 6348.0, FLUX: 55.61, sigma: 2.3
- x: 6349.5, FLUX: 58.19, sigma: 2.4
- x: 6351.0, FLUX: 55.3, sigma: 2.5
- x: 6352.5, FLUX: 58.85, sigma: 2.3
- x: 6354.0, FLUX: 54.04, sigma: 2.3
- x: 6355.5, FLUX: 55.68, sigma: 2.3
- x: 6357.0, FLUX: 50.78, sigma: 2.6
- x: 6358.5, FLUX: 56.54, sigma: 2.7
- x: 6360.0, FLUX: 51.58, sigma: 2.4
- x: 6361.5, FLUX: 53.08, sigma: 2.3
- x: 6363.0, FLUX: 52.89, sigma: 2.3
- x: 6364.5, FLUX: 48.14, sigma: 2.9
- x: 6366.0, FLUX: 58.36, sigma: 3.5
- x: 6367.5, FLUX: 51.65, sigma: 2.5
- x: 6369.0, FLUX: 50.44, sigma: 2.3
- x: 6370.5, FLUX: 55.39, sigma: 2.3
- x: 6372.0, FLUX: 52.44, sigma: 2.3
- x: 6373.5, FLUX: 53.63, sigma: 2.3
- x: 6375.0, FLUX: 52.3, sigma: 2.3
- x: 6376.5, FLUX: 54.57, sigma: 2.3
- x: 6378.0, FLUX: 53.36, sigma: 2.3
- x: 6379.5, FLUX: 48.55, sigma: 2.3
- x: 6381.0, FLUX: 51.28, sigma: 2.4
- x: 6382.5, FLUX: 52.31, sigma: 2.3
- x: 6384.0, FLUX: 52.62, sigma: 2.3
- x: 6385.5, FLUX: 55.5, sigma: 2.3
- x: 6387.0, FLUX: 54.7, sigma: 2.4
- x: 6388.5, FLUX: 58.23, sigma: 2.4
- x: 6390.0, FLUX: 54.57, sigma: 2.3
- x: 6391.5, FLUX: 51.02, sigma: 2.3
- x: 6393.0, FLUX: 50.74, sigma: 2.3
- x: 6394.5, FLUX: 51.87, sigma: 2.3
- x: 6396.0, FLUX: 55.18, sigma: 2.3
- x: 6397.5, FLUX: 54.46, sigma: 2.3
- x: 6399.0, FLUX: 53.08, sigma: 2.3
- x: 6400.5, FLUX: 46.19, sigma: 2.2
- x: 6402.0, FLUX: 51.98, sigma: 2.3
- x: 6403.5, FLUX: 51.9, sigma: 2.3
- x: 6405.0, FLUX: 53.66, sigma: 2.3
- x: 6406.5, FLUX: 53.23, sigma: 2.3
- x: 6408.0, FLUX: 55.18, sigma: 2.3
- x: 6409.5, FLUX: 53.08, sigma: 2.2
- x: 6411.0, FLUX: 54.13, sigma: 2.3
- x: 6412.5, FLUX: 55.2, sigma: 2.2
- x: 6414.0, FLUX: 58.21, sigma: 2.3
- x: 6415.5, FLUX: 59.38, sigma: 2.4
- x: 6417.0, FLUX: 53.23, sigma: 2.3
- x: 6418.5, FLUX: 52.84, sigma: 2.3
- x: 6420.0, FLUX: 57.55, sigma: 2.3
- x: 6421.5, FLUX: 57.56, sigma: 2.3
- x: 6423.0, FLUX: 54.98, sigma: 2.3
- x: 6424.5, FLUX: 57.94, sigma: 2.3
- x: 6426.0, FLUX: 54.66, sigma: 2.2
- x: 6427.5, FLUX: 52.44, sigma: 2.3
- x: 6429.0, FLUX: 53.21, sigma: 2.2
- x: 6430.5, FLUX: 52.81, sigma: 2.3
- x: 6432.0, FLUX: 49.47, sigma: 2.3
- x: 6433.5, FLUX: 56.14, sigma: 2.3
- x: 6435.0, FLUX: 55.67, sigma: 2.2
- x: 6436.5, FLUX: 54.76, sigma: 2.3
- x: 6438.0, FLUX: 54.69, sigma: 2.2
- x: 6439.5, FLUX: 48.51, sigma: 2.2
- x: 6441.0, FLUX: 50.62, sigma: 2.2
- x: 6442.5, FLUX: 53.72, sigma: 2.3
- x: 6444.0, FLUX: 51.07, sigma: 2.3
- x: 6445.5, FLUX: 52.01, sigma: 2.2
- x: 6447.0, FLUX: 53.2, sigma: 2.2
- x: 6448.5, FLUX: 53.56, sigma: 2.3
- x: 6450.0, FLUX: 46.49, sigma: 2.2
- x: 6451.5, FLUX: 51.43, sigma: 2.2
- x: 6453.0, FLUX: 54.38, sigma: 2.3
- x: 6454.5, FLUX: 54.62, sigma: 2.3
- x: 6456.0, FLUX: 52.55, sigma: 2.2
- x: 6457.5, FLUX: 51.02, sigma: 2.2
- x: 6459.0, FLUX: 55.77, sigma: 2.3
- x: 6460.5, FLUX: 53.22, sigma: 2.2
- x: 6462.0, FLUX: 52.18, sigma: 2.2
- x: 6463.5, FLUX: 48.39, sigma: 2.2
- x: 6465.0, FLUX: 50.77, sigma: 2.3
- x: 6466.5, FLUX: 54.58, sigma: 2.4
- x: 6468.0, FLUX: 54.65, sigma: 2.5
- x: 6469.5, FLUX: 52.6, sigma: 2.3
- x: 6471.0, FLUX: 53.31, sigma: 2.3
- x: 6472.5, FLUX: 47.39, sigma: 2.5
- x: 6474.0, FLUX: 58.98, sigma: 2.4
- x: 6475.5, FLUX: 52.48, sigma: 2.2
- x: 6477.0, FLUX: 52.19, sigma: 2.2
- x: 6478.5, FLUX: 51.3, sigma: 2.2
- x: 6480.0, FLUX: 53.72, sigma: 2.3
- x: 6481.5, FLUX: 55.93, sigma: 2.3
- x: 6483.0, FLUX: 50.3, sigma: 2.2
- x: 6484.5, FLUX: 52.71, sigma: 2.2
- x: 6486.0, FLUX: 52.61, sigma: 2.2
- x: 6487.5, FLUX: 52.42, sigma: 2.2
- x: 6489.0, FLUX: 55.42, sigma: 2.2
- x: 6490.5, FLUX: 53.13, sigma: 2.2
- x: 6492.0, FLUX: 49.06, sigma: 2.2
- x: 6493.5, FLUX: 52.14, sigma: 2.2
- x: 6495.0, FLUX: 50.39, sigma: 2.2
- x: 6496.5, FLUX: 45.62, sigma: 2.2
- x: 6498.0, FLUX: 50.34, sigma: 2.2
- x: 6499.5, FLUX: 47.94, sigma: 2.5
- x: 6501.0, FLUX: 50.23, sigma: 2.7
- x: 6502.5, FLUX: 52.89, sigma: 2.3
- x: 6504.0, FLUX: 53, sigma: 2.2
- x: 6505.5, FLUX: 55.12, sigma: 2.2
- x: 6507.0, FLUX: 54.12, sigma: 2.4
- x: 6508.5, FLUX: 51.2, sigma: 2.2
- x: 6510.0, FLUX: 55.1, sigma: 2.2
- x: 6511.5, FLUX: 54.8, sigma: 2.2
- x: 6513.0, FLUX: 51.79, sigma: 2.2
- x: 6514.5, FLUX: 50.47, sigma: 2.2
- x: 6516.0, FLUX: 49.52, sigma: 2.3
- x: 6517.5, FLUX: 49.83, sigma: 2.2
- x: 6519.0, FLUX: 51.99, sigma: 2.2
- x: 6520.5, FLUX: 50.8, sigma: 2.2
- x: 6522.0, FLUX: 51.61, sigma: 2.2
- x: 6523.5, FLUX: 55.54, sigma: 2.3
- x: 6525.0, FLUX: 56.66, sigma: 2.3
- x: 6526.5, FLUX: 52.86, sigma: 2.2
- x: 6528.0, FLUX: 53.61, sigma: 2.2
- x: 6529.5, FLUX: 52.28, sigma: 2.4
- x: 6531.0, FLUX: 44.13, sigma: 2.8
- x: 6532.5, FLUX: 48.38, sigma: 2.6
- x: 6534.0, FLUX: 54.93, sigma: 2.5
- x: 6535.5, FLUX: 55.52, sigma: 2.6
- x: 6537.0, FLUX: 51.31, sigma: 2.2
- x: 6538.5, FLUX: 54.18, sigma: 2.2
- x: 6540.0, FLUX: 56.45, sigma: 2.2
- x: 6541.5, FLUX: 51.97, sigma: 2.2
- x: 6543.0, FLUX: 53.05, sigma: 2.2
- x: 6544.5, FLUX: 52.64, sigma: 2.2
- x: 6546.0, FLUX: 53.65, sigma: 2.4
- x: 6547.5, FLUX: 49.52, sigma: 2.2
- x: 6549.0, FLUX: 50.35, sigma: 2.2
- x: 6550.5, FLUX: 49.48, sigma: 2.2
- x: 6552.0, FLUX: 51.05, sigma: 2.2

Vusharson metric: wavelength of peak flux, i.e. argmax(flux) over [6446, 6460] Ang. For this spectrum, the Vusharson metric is 6459.0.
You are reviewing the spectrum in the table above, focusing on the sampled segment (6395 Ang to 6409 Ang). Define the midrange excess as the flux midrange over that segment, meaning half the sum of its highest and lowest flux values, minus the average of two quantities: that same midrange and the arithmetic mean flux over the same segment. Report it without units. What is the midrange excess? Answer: -1.0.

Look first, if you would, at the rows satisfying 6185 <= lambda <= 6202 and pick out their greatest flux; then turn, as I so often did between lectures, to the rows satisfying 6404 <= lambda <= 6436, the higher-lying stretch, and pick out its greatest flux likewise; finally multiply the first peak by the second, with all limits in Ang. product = 3396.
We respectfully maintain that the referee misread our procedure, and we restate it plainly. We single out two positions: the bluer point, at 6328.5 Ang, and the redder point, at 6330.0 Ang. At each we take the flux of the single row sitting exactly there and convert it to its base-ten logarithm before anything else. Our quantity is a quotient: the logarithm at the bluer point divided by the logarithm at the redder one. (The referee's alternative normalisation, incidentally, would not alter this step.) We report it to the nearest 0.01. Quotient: 1.00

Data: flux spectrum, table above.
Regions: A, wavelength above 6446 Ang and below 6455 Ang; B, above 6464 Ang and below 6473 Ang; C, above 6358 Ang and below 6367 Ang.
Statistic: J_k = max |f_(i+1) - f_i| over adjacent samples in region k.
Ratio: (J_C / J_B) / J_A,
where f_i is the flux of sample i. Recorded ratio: 0.24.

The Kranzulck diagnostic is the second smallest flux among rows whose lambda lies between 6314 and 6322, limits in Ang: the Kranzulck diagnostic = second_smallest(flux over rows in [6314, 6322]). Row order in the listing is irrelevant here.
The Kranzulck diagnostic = 51.05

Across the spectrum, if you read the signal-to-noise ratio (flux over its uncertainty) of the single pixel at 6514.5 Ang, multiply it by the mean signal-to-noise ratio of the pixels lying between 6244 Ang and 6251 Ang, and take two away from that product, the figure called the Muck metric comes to 523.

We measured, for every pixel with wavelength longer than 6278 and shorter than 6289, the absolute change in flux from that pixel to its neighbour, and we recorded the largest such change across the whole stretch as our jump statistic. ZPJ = 5.5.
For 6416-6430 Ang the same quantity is 4.7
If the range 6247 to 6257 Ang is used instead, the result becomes 4.9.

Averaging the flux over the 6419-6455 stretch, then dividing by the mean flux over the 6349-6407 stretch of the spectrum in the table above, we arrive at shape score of 1.002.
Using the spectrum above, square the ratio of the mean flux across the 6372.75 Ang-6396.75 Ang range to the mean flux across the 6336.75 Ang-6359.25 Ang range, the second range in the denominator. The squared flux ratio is 0.93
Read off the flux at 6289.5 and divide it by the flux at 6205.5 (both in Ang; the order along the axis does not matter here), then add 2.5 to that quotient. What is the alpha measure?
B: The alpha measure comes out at 3.43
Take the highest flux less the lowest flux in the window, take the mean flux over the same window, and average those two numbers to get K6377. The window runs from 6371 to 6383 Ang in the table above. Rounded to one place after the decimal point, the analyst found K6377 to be 29.2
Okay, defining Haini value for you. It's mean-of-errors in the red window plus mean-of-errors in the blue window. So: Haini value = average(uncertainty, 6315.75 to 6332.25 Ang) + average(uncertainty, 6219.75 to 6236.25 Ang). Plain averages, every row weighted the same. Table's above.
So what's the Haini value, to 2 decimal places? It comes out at 4.84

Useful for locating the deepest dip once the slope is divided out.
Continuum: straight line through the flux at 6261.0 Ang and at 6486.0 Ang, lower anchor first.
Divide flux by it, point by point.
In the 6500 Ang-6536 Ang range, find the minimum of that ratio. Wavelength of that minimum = 6531.0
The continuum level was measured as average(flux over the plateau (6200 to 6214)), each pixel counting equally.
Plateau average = 55.7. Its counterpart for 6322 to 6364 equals 54.7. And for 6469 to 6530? 52.3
